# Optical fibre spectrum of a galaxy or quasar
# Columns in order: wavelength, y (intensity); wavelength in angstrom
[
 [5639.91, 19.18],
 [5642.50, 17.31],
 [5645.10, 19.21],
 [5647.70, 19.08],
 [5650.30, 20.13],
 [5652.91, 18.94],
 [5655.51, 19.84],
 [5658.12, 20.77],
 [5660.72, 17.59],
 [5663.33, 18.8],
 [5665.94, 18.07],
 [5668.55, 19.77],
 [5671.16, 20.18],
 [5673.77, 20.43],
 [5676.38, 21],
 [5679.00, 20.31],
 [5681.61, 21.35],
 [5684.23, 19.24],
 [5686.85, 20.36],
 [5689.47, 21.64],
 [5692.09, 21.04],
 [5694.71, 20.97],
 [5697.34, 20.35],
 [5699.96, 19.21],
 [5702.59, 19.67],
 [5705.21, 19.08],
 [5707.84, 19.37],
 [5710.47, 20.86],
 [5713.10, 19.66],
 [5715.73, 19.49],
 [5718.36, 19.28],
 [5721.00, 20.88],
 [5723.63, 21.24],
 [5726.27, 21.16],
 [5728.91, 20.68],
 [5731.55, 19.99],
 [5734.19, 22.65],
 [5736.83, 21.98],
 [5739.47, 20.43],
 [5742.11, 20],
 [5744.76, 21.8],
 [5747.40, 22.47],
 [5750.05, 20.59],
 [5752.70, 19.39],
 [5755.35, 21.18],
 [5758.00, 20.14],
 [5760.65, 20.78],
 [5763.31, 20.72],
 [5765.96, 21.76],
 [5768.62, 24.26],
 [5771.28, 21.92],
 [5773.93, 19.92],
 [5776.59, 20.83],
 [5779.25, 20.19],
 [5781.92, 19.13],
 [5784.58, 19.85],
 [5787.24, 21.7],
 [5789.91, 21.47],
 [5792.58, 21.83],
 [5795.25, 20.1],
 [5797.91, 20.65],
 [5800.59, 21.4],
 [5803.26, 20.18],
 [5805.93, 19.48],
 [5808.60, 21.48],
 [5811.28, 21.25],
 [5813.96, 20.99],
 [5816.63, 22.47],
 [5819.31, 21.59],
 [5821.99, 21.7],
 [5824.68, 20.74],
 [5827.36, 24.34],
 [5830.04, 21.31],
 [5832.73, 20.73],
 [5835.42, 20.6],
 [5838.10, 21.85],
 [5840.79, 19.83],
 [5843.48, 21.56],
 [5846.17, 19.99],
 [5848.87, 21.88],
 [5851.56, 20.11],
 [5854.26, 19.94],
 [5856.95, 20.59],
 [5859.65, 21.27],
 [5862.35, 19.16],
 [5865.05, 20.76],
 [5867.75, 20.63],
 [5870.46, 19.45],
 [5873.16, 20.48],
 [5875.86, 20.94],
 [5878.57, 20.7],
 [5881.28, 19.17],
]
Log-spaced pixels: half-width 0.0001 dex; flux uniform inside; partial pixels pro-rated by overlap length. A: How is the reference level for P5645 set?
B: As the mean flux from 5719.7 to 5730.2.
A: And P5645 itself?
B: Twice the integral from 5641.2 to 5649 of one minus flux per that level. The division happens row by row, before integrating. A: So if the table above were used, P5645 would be 1.83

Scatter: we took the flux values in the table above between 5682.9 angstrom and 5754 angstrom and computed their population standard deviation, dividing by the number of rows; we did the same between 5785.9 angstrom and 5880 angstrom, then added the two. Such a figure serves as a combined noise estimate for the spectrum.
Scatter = 1.98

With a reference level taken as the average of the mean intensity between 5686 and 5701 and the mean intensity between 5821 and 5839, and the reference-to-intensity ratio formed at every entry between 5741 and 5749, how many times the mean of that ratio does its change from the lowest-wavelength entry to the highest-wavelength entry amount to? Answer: -0.12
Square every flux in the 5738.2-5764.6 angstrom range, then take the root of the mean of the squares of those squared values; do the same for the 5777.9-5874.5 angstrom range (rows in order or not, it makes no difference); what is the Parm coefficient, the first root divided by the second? 0.99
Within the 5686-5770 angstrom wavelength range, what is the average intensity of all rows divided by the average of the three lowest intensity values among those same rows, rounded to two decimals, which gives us 1.08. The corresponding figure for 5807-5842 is 1.05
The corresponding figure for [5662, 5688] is 1.07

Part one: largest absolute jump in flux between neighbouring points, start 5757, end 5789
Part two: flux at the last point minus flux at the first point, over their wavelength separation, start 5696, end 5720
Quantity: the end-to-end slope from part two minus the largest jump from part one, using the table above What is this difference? -2.6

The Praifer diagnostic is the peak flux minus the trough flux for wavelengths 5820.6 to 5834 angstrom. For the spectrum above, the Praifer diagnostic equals 3.6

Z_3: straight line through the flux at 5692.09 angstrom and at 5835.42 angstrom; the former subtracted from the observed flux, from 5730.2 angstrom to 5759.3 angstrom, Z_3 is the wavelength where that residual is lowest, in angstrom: 5752.70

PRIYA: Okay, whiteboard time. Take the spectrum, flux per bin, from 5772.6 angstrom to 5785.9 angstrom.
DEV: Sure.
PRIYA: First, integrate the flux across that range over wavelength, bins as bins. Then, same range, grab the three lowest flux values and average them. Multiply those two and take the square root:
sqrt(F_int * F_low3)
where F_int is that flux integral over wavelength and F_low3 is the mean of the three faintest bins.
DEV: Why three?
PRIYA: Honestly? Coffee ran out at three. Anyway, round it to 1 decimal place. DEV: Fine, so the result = 72.3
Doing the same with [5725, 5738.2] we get 76.1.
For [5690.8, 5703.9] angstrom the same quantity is 72.4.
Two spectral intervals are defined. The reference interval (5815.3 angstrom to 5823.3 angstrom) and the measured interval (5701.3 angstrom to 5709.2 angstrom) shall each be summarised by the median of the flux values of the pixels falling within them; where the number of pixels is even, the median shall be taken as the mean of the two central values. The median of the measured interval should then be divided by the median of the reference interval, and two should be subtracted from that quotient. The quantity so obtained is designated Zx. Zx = -1.11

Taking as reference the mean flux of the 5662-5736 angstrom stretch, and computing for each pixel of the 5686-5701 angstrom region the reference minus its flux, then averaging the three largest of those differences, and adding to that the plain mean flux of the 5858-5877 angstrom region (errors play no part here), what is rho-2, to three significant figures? 20.7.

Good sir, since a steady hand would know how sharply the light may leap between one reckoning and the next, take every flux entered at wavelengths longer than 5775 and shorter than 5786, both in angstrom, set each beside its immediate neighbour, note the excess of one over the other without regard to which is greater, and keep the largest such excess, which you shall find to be 1.1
